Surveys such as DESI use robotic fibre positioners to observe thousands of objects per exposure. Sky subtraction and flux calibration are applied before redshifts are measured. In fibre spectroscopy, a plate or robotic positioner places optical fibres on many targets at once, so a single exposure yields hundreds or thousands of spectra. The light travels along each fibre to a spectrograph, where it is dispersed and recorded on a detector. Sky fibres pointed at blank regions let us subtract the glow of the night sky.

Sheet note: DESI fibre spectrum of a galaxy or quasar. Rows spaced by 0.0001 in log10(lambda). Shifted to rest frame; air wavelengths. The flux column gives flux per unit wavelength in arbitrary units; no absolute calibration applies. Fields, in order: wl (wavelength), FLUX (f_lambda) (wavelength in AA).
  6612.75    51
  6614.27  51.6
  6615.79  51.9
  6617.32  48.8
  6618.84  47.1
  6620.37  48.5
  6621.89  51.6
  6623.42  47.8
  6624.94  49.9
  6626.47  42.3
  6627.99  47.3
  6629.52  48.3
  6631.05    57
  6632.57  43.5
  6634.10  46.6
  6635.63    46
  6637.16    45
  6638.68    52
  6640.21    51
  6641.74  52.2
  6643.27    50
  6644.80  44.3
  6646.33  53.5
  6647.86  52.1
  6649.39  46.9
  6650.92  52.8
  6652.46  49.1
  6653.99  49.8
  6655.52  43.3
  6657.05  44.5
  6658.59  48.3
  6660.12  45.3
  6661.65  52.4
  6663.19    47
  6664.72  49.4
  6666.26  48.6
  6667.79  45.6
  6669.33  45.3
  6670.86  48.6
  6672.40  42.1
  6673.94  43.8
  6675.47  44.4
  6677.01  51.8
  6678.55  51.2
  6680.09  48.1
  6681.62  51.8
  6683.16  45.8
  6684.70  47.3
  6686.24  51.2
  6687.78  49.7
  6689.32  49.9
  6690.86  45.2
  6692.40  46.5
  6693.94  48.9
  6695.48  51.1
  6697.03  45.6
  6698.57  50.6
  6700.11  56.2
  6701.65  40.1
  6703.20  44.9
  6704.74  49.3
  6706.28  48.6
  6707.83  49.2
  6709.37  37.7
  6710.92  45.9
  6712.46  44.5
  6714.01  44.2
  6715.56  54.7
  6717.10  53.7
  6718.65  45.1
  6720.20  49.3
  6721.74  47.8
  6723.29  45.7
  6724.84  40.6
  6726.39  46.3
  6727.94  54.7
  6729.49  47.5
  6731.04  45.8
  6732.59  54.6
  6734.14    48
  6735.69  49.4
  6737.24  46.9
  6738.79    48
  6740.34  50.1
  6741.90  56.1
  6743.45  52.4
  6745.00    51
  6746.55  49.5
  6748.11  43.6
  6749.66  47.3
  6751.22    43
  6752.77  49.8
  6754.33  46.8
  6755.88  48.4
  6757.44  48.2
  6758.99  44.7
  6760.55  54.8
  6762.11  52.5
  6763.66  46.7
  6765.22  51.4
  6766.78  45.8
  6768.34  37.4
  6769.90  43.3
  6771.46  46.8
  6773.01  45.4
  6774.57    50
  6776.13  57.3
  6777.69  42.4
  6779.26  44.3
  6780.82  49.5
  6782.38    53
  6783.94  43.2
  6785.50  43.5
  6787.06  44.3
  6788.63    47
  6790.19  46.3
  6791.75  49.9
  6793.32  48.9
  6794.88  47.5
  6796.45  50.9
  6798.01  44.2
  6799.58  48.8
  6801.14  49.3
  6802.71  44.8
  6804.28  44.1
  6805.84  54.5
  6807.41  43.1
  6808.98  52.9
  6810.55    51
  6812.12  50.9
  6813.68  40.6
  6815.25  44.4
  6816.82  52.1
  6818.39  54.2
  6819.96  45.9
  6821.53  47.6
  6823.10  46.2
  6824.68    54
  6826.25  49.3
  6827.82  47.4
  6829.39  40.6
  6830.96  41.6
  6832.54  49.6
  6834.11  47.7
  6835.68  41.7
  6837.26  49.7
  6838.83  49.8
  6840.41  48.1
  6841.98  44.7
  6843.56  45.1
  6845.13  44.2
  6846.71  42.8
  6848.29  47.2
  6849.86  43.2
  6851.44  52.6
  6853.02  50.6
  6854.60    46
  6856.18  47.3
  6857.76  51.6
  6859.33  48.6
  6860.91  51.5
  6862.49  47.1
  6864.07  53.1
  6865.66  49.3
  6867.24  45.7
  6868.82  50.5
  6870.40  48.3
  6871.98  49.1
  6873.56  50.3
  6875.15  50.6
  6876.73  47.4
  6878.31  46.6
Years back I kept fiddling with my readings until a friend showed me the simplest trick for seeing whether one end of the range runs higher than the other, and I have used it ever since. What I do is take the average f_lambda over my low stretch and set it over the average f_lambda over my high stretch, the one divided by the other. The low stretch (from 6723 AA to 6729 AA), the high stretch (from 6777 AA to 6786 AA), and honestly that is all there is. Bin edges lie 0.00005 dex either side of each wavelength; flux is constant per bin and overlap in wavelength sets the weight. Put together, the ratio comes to 1.02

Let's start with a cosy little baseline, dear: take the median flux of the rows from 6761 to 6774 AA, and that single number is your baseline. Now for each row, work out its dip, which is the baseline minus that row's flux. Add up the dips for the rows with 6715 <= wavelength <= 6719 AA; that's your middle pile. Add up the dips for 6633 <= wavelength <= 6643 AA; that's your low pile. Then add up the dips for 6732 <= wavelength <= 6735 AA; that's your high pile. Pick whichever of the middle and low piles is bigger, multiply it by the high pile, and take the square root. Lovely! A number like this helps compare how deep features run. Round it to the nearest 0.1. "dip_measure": 12.2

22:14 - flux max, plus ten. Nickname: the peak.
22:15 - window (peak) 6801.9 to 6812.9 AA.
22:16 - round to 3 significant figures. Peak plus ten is 64.5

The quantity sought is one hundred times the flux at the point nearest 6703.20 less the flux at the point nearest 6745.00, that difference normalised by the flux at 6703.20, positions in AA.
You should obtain -14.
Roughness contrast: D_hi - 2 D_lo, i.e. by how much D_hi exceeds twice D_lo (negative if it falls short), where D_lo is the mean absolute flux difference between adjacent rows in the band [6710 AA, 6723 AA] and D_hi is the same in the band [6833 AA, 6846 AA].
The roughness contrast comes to -4.9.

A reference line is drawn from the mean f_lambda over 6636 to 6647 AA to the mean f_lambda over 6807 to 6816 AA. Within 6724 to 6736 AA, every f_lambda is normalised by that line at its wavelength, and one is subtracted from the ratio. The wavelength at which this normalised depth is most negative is 6724.84 AA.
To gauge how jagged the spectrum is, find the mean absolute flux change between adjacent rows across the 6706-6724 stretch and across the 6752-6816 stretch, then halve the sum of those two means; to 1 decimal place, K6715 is 4.5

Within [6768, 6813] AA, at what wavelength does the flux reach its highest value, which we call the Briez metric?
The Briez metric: 6776.13 AA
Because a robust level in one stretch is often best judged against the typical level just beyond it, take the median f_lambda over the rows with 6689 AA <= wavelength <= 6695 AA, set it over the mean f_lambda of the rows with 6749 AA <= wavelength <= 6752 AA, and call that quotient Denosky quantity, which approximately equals 1.06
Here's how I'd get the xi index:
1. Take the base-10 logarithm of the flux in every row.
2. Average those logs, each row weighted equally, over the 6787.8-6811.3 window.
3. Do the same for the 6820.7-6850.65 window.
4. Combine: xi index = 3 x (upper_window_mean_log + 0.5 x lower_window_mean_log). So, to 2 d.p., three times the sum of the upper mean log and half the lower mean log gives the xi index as 7.52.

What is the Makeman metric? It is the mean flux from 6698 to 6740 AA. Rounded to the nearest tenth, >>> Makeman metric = 47.8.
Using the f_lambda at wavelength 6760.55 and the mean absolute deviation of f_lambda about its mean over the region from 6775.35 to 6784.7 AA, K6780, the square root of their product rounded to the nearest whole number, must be 17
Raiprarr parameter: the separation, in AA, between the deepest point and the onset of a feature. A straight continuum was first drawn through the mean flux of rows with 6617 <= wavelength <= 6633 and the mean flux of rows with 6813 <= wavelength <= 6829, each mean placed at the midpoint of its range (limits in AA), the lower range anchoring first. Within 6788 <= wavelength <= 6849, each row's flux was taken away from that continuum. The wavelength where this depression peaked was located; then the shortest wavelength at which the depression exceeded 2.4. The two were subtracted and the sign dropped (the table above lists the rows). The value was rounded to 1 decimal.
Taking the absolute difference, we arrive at 15.7 AA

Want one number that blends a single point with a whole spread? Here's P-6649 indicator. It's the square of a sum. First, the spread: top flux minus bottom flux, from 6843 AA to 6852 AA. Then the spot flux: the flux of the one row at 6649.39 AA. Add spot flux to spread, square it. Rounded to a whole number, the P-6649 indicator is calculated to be 3215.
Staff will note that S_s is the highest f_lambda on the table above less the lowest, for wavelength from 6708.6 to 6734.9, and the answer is 17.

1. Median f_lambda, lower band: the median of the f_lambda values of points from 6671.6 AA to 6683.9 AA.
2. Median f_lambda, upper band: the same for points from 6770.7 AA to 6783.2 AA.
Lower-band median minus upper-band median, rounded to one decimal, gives -1.2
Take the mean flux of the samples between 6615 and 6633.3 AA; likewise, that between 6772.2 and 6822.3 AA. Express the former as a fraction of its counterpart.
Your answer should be 1.02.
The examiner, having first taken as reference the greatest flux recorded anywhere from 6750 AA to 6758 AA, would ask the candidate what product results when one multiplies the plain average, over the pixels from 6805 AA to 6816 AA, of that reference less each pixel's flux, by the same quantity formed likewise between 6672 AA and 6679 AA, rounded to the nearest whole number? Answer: 5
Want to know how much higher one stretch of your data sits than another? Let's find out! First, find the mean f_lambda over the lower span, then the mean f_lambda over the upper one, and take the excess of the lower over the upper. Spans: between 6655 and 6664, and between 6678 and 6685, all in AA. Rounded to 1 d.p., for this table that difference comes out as -2.0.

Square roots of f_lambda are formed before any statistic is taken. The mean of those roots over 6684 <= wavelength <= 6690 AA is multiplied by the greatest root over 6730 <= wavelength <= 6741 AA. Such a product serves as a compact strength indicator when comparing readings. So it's 52.0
